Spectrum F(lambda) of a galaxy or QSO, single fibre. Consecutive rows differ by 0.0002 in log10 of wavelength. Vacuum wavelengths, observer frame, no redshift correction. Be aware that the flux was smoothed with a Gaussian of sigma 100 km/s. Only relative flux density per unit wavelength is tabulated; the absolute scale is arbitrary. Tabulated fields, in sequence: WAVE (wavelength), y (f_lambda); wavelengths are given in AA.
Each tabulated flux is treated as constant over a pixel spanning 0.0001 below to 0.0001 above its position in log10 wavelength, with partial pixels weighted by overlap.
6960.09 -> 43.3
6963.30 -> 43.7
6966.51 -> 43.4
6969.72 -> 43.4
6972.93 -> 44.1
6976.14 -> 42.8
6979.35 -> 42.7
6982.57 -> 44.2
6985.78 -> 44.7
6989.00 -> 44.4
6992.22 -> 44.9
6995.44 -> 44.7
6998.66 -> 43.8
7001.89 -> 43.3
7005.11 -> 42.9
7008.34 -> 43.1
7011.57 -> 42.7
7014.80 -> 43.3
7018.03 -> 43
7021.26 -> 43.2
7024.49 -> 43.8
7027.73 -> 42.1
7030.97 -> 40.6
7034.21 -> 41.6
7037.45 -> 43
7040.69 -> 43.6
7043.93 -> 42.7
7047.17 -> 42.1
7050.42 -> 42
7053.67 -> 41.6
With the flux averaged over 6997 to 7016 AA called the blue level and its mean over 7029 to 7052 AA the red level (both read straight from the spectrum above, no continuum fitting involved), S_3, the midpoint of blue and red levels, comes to 42.7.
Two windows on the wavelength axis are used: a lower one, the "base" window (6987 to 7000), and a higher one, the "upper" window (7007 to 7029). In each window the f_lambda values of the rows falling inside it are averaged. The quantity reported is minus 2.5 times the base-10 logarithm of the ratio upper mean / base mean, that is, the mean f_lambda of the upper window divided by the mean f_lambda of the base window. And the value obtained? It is 0.035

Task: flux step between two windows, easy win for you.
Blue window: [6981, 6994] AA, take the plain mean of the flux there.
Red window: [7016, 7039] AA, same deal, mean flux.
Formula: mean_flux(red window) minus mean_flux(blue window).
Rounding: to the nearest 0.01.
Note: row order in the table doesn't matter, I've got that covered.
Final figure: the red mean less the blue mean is -2.08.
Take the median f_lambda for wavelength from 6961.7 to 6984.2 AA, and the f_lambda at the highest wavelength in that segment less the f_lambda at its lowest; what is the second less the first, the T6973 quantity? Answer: -42.9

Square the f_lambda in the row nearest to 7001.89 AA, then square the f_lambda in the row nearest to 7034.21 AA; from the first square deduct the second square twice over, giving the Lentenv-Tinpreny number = -1586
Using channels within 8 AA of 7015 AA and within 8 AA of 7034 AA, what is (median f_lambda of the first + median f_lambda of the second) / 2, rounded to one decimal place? 42.6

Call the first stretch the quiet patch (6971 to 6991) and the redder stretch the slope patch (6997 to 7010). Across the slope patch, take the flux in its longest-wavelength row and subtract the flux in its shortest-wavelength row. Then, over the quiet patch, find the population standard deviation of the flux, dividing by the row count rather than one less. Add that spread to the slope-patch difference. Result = 0.1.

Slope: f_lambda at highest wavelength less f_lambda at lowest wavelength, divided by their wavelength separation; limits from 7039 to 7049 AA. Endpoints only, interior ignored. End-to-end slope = -0.23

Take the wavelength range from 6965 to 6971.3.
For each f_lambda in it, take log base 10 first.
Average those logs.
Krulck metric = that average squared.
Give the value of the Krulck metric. 2.68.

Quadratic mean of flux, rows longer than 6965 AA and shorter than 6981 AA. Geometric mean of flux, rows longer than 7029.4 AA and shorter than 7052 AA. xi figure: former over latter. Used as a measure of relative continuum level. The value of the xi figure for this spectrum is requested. 1.03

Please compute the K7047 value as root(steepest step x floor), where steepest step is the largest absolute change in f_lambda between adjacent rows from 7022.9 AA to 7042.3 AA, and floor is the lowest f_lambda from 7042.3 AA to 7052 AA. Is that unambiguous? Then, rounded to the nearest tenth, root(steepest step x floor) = 8.4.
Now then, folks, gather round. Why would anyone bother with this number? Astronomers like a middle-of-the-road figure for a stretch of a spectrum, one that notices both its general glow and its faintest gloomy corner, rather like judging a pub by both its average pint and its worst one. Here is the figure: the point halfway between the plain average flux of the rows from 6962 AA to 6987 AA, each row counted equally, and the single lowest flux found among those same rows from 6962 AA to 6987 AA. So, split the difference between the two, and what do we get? 43.2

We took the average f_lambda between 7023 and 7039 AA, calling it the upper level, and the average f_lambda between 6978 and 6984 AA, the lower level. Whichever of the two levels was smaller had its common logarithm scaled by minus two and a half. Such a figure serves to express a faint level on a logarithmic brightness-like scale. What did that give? -4.06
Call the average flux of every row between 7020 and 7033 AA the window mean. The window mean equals 42.4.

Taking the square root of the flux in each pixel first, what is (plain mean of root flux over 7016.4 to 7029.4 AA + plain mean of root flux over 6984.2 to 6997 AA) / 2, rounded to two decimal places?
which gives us 6.62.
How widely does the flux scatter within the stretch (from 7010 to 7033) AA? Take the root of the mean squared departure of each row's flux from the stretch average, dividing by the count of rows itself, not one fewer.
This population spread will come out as 1.0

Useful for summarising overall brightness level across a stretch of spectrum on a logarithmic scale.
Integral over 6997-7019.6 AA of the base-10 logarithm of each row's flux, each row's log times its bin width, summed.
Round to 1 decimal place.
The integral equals 36.9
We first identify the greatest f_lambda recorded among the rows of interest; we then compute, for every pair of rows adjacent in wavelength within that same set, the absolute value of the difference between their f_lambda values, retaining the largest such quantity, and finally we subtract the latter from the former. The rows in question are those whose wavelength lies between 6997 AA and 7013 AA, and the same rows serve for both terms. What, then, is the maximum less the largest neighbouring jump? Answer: 43.30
